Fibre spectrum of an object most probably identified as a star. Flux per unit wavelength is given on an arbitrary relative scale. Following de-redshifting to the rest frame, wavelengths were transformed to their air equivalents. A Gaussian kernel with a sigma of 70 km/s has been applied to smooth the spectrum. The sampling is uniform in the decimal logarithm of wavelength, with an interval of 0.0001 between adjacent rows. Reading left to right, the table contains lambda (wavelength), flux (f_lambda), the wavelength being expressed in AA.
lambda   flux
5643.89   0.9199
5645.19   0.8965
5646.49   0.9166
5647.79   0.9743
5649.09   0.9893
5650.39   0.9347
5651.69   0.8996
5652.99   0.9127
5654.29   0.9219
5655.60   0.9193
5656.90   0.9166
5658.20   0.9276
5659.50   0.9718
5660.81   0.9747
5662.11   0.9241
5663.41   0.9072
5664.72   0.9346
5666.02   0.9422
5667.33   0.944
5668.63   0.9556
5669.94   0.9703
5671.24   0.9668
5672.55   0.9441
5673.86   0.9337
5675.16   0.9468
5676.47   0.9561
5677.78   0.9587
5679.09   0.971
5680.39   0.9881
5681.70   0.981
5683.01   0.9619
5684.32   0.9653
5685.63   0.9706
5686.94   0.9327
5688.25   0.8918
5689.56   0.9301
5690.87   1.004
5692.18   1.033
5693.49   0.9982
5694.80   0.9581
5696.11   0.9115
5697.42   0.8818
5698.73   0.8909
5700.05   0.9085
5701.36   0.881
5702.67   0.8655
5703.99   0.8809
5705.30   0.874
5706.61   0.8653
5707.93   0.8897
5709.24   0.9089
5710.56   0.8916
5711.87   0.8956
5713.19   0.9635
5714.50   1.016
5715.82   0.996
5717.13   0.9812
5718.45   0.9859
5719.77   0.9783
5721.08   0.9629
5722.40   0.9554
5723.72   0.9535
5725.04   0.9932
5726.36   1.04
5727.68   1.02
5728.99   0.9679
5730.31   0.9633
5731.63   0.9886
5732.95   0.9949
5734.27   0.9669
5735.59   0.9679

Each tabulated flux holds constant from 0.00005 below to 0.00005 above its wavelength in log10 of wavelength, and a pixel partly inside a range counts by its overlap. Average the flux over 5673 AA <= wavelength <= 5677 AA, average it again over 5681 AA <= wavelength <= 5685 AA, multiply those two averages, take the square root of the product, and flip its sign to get -0.957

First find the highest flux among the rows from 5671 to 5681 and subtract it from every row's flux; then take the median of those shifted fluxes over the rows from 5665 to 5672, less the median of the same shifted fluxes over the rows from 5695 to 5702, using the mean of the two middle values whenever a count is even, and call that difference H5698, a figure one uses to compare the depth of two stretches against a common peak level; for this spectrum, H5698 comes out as 0.06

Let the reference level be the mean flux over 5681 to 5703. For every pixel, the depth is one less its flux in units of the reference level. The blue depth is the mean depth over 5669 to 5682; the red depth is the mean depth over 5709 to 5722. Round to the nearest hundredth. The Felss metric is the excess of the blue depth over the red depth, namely 0.00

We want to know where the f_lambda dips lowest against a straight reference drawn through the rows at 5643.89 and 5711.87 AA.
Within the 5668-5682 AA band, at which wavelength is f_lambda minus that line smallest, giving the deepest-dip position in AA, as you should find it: 5673.86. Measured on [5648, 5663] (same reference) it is 5651.69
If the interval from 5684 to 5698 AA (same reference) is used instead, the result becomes 5697.42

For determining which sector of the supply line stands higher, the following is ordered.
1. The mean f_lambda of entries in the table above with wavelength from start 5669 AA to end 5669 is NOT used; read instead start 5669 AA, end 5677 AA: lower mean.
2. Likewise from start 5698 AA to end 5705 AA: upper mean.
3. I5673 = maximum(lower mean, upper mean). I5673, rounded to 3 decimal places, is 0.953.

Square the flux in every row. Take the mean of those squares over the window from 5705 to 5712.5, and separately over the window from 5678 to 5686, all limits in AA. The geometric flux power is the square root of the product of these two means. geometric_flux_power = 0.864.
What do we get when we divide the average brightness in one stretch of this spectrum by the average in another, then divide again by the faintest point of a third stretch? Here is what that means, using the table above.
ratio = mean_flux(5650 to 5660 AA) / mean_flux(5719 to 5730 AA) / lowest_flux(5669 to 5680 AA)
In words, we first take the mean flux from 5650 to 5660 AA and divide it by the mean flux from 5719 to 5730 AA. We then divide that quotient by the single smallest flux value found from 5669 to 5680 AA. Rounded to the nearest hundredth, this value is 1.01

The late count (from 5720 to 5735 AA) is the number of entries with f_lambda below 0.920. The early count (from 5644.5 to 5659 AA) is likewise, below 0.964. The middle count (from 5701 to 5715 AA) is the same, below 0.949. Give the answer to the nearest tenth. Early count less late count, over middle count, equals 1.0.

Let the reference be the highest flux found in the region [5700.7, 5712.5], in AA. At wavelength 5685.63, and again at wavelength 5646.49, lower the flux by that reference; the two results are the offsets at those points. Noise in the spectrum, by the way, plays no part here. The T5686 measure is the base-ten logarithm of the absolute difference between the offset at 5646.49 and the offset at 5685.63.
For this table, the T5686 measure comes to -1.27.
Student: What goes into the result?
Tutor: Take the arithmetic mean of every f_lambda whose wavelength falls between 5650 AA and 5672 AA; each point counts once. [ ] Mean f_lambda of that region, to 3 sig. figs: 0.937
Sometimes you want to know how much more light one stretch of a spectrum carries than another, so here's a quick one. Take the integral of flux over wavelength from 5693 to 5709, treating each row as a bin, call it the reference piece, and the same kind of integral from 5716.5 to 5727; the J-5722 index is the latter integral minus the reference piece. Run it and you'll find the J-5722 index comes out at -4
